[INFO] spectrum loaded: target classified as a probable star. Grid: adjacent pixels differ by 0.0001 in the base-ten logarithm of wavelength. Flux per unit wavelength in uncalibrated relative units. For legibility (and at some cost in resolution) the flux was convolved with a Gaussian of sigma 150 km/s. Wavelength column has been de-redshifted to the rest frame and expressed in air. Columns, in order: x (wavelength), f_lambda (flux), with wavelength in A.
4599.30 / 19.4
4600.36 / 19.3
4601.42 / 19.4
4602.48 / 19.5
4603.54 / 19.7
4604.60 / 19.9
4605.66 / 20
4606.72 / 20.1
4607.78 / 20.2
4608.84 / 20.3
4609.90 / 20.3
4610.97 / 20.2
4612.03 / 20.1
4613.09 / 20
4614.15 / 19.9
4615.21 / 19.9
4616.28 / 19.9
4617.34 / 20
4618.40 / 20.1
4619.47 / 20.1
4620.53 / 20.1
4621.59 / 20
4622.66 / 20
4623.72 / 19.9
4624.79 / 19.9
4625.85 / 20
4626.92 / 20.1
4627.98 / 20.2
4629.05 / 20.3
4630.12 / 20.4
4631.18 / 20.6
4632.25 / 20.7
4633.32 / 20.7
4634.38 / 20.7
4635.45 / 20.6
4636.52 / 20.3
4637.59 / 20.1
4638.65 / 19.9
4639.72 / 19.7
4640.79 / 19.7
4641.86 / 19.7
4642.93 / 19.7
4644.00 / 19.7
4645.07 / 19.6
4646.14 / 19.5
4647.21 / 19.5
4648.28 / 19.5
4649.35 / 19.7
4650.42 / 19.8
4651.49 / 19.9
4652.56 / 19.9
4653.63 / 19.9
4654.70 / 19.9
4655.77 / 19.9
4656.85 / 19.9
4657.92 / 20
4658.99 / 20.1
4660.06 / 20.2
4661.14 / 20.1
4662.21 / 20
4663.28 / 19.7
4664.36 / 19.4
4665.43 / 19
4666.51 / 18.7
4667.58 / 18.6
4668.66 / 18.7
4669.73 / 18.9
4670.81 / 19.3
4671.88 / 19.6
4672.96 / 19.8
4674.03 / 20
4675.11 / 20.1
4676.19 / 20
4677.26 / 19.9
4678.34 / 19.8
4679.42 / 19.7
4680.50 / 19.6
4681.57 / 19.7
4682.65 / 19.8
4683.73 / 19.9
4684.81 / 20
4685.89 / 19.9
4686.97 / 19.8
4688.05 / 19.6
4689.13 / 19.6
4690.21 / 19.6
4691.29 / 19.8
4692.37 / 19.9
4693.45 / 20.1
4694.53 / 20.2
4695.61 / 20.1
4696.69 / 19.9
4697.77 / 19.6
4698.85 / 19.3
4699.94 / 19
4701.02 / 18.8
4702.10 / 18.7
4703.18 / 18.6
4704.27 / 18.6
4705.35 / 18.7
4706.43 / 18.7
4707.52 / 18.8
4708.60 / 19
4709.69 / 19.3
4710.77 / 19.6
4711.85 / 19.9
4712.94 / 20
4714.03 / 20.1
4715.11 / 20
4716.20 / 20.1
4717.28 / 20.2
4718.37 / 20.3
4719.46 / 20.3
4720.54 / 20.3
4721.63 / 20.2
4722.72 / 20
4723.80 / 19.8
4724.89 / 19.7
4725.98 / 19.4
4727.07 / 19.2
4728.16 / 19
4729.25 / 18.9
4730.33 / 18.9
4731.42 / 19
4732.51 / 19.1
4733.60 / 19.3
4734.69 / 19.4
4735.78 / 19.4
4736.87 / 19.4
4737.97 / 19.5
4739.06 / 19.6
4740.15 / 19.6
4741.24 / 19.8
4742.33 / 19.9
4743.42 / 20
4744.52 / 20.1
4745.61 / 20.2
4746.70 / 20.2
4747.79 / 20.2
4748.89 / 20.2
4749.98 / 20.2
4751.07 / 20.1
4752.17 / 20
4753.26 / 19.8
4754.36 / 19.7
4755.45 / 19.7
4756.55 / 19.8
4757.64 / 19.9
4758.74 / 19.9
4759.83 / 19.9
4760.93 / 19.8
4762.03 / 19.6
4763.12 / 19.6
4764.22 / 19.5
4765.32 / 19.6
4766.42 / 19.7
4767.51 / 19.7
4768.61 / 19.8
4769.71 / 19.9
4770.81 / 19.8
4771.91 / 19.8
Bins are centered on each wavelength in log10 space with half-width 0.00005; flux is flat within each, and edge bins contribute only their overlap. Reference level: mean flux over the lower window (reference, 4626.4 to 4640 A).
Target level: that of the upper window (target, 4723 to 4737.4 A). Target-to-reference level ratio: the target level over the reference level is 0.948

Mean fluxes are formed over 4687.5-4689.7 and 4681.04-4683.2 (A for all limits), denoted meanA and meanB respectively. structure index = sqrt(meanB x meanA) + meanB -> 39.4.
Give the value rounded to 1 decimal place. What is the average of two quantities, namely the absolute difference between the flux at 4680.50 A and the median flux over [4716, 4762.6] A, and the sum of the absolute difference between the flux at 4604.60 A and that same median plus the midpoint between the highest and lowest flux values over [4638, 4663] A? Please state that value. 10.1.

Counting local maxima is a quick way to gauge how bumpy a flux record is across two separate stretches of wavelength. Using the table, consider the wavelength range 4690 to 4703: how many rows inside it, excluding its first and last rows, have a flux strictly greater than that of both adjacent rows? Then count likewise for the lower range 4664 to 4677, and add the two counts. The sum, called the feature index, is 2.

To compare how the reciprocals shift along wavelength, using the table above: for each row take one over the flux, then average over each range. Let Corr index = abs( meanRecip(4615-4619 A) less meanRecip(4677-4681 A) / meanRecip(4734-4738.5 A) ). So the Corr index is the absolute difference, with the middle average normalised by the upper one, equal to 0.934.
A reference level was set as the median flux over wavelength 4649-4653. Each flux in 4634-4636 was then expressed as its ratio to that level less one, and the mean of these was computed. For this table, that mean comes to 0.040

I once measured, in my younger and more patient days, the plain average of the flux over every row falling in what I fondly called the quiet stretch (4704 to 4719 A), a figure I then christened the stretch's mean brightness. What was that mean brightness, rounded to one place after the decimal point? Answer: 19.5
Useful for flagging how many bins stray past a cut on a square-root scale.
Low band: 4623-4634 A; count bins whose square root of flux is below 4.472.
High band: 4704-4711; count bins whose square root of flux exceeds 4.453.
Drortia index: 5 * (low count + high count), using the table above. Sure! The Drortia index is 10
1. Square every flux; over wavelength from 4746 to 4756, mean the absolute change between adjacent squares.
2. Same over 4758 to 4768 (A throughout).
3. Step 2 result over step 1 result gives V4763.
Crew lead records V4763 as 1.2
